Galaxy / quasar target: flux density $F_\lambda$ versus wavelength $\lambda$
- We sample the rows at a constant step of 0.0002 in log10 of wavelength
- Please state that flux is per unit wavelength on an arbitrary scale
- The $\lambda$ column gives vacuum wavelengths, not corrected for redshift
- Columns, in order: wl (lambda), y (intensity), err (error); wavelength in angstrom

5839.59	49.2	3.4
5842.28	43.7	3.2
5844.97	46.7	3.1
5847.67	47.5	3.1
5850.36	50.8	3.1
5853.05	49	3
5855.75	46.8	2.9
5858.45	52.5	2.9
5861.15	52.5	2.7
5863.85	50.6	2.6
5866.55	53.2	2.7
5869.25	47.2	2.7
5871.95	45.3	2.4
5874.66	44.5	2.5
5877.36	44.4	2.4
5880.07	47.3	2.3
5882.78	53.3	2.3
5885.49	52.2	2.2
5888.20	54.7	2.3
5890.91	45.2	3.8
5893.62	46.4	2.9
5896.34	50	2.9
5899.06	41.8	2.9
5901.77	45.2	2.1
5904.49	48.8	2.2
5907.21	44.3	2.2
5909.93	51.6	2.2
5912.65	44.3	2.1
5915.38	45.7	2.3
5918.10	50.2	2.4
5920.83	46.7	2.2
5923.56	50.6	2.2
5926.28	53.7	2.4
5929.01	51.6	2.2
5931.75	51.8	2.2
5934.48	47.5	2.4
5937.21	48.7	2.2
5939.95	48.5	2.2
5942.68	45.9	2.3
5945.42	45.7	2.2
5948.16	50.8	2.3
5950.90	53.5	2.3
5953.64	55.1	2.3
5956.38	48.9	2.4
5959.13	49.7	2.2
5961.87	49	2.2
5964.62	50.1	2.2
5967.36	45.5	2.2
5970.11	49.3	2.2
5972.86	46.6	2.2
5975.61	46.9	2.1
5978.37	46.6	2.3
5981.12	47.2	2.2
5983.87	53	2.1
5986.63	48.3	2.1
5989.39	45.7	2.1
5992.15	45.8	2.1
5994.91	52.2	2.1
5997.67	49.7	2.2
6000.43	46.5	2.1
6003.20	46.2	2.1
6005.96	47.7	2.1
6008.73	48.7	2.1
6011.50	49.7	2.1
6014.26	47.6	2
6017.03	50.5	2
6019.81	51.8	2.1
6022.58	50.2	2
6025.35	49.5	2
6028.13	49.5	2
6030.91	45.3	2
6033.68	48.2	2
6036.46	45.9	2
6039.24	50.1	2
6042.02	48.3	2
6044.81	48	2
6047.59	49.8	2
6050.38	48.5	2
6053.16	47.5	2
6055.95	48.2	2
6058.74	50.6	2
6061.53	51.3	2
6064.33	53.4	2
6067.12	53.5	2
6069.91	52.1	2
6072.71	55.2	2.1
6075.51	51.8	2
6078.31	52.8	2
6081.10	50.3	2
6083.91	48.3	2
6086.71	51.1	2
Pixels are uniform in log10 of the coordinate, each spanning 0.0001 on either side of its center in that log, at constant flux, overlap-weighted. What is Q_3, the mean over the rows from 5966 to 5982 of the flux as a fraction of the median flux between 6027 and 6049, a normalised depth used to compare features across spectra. 0.974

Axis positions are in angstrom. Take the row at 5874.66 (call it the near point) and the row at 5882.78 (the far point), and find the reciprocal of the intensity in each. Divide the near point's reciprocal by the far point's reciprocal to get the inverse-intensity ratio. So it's 1.20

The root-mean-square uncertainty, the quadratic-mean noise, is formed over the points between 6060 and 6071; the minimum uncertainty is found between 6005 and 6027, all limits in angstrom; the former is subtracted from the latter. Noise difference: 0.00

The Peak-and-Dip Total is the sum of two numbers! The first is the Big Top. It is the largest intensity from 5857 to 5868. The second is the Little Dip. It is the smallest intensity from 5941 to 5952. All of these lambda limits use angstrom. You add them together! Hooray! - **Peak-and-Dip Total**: 99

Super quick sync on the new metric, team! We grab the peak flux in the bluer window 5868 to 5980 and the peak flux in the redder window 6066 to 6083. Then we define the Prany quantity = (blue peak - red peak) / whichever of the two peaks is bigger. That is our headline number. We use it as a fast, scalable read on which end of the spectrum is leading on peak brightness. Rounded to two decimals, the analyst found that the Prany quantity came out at 0.00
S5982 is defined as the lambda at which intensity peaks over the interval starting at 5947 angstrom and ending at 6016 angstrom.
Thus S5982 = 5953.64 angstrom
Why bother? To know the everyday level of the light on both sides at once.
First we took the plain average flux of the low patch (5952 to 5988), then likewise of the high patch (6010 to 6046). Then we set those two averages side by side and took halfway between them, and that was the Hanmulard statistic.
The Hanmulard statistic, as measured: 48.9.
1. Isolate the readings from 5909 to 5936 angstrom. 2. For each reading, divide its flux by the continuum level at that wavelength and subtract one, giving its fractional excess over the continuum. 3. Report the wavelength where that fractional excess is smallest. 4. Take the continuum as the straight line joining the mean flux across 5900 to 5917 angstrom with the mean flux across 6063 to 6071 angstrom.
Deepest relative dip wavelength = 5912.65 angstrom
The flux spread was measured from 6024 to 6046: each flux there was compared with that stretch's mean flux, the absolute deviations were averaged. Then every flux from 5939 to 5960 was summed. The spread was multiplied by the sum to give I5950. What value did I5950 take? 508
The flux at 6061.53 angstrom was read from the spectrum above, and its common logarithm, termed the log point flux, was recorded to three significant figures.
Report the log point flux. 1.71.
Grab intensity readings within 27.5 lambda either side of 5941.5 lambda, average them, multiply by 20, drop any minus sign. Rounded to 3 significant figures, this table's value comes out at 989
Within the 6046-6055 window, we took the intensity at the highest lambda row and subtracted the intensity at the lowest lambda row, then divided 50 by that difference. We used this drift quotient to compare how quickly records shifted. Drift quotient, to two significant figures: -22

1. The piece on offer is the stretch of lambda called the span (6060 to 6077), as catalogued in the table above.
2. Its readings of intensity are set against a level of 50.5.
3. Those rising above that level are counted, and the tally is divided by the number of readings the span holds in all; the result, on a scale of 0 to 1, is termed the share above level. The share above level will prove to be 1.0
